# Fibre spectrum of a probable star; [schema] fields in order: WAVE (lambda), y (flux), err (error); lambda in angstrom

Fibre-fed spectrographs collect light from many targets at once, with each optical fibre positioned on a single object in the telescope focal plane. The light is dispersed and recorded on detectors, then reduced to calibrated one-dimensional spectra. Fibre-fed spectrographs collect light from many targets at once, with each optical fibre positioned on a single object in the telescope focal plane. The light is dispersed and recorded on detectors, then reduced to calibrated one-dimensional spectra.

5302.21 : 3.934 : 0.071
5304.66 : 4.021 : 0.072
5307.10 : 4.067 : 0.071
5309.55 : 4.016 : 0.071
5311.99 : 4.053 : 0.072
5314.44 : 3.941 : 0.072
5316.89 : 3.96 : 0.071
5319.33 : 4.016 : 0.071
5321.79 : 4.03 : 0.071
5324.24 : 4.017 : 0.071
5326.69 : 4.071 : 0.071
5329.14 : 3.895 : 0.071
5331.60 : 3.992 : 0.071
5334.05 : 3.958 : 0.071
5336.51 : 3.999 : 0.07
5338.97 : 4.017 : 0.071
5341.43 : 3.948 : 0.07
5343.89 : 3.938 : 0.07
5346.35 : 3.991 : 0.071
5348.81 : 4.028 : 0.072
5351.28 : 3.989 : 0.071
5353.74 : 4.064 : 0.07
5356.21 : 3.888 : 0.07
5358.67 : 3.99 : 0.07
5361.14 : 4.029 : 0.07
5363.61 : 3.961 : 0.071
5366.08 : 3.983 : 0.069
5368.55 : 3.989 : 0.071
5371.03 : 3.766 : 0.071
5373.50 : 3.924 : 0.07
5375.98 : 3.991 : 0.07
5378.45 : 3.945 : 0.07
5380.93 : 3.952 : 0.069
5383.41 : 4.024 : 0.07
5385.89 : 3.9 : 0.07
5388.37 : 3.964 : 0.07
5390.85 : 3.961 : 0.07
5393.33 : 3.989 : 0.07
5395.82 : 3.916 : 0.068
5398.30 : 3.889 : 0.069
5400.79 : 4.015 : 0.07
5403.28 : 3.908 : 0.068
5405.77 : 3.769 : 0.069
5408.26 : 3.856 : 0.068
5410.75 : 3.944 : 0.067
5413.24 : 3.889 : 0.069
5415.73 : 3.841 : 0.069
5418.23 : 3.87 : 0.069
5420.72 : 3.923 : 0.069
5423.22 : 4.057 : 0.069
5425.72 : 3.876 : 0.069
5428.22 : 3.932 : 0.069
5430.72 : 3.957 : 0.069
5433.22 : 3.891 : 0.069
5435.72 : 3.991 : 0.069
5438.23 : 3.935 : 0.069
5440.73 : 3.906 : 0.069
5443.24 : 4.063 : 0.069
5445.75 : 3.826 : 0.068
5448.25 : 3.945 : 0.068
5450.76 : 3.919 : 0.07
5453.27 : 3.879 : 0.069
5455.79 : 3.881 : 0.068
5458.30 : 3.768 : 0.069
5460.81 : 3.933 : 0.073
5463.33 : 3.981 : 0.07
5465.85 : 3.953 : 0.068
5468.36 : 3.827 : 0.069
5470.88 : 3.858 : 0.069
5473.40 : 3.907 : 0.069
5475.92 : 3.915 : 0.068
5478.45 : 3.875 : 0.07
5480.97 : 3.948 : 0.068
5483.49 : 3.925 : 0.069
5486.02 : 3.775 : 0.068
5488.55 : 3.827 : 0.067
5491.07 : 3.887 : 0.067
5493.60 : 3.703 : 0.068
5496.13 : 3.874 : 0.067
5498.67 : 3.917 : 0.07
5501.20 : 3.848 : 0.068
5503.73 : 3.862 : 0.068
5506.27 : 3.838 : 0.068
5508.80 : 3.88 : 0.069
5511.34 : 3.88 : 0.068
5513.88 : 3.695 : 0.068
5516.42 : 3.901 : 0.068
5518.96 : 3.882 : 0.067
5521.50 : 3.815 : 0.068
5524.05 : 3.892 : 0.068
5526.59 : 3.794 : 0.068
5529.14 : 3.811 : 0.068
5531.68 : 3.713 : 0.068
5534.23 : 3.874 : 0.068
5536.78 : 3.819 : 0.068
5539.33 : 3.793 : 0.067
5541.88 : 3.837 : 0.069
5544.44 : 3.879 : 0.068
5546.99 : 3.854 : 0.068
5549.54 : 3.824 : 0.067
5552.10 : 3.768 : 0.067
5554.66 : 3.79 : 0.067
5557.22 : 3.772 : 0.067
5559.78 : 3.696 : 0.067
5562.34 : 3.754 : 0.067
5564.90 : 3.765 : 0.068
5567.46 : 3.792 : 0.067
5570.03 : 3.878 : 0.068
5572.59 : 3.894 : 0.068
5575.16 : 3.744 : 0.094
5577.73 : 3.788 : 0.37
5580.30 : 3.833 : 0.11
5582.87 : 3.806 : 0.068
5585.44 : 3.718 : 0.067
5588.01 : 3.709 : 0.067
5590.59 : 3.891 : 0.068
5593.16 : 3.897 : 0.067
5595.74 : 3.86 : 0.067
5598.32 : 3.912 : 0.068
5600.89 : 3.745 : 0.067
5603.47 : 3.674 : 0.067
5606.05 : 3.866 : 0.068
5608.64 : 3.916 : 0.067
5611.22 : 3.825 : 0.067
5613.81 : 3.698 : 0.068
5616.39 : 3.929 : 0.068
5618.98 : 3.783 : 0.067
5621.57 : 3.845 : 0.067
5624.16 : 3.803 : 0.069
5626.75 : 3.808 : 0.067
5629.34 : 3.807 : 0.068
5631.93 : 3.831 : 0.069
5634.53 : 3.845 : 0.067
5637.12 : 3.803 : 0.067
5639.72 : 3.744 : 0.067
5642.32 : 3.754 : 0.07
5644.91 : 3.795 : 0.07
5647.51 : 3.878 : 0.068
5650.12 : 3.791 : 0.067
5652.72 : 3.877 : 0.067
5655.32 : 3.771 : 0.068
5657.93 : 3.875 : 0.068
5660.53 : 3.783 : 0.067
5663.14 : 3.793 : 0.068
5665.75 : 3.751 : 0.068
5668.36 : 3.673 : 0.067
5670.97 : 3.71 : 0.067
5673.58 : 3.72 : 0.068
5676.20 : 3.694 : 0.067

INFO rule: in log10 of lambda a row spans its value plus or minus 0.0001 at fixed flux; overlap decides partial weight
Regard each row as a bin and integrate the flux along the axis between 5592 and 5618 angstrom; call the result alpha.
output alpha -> 99.6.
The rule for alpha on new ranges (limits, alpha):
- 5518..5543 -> 95.6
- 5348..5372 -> 95.3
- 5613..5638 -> 95.5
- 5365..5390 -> 98.6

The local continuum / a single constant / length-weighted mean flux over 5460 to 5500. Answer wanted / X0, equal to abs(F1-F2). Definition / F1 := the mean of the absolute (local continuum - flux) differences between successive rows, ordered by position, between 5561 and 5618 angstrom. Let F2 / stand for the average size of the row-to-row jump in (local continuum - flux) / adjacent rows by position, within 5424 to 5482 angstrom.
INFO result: 0.009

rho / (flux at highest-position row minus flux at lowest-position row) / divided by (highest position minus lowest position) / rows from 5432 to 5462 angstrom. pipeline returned 0.0015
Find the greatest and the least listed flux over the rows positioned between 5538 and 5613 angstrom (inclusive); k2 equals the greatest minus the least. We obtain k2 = 0.242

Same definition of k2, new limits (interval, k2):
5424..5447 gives 0.237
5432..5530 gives 0.368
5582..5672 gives 0.256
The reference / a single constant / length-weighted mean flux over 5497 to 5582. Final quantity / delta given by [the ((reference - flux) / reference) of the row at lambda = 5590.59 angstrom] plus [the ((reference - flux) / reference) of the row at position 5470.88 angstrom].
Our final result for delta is -0.03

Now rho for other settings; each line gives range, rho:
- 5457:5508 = 0.0015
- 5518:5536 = -0.0005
